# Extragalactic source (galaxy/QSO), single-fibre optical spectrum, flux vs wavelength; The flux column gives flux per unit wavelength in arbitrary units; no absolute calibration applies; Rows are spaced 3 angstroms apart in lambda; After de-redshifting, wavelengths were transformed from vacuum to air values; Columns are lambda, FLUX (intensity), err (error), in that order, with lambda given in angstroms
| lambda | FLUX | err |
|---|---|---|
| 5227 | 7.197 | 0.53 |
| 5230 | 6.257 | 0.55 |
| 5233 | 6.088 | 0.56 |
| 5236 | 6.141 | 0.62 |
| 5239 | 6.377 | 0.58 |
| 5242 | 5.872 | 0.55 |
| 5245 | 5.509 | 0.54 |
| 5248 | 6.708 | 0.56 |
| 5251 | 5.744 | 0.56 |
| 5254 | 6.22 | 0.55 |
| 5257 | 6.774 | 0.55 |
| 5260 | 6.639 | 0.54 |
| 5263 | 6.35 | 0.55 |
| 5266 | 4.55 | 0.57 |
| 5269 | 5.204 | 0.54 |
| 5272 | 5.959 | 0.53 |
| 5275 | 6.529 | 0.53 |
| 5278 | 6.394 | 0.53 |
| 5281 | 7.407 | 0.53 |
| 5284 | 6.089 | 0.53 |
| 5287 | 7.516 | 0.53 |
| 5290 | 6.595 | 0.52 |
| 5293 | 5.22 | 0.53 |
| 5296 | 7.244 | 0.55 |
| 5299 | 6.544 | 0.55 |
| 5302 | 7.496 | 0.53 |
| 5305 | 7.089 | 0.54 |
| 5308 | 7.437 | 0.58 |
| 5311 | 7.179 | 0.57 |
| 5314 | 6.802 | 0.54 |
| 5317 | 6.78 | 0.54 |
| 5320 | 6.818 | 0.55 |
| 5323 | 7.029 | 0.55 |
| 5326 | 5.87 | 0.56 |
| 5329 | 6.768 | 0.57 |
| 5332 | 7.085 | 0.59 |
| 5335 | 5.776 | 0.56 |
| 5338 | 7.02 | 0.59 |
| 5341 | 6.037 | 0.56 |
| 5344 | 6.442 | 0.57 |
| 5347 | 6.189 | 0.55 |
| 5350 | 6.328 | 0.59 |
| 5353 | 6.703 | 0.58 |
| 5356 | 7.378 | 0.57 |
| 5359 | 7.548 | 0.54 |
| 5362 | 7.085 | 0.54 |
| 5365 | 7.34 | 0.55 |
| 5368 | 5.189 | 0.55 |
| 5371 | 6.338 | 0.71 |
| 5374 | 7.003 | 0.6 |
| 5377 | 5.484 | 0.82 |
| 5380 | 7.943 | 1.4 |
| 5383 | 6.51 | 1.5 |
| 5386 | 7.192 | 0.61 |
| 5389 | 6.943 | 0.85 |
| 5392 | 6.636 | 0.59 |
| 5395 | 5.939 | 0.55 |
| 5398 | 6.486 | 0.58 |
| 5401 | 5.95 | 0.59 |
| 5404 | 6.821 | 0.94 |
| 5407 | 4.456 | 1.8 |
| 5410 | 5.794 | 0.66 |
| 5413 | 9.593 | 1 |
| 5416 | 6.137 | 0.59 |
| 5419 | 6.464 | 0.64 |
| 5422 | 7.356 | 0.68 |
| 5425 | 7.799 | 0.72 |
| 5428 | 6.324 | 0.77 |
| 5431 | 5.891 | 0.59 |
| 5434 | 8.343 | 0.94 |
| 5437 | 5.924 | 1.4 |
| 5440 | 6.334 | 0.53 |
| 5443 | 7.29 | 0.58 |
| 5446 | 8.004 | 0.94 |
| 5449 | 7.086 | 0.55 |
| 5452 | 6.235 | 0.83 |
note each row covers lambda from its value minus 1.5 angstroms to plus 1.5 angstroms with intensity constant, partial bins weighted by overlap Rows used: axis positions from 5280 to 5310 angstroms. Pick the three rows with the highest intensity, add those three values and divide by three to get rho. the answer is 7.5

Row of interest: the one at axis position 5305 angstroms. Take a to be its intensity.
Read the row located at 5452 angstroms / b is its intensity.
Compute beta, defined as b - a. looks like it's -0.9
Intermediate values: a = 7.089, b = 6.235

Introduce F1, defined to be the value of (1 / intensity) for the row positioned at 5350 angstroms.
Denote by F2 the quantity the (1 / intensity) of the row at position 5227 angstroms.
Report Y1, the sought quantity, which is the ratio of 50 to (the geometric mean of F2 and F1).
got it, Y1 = 337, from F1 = 0.158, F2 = 0.139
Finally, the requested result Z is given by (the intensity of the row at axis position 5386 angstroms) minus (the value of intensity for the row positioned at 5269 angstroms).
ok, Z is 2.0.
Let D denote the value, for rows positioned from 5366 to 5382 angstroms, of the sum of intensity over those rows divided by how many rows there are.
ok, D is 6.39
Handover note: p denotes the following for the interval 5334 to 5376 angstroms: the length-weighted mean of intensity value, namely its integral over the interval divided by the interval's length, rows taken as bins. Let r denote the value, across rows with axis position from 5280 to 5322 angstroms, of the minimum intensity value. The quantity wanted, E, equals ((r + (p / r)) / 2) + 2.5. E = 5.74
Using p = 6.59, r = 5.22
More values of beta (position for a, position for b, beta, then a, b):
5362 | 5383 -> -0.6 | 7.085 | 6.51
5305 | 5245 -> -1.6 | 7.089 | 5.509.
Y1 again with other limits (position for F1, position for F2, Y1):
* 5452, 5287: 342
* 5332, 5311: 357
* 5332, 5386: 357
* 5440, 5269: 287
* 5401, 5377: 286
